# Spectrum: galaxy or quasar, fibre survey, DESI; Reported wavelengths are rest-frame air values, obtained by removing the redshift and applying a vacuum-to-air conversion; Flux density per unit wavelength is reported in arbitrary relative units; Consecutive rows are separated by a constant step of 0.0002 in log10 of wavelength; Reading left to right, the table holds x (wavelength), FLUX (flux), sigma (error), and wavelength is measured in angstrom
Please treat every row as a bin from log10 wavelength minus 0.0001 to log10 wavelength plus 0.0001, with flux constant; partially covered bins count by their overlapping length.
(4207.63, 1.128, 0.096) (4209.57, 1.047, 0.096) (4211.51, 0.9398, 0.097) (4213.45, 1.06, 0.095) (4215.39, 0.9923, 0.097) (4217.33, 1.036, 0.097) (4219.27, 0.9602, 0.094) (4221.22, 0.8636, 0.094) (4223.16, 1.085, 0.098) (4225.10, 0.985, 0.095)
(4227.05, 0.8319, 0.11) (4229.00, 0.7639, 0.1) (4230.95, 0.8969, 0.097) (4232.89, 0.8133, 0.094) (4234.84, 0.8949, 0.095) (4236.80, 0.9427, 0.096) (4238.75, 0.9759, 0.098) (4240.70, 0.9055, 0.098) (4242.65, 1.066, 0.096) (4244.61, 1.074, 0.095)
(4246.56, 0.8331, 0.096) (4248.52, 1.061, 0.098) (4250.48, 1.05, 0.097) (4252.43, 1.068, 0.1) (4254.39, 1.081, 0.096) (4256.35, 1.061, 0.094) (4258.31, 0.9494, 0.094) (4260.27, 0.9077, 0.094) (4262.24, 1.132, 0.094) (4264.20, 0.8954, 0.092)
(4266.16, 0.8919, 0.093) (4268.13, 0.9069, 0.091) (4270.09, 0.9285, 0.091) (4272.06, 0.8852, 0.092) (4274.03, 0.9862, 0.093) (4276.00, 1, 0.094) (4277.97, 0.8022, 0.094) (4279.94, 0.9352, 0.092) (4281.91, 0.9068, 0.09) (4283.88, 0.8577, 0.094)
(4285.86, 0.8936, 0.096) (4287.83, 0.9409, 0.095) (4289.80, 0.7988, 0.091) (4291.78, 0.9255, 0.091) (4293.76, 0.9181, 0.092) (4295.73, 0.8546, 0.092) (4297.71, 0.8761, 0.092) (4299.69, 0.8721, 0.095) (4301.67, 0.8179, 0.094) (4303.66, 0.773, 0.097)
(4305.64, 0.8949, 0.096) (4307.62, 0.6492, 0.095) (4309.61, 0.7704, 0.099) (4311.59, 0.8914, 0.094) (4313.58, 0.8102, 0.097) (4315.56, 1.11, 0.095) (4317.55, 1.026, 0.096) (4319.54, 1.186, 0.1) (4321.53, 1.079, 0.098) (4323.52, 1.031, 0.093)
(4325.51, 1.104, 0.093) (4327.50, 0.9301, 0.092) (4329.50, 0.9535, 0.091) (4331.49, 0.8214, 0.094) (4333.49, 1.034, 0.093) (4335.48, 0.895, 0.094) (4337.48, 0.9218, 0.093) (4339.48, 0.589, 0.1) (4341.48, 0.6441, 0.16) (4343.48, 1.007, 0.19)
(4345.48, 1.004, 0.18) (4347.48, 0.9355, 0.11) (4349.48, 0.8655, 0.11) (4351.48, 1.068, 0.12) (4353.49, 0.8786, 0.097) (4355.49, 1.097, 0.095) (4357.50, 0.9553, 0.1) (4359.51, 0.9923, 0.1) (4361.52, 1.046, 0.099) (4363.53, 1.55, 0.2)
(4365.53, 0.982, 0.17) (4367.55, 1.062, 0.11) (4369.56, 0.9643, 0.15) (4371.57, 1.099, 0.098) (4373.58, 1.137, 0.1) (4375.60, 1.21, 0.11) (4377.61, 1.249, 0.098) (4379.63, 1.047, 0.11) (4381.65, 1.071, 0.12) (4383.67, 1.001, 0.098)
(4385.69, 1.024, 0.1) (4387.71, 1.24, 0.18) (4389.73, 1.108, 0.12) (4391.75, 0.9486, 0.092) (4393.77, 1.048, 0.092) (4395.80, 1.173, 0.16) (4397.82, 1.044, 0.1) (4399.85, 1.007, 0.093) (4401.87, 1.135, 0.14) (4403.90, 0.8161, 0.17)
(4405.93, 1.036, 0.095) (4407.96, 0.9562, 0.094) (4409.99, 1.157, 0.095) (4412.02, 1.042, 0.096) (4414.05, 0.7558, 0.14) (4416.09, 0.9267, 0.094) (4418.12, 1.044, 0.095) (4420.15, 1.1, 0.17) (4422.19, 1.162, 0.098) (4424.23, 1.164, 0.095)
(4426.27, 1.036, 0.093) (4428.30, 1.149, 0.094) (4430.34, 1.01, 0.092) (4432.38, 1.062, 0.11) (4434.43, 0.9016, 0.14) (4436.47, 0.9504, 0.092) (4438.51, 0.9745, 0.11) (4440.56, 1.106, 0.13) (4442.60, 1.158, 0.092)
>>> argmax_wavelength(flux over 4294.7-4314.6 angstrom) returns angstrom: 4305.64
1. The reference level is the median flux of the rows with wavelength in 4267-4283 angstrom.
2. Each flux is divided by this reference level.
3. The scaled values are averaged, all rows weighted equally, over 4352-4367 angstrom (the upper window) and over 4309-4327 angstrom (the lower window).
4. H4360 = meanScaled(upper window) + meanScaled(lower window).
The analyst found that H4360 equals 2.26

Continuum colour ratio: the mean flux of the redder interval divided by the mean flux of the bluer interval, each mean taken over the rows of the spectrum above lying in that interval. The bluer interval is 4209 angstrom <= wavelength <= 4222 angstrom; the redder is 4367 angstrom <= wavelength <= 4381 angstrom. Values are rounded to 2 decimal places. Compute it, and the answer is 1.13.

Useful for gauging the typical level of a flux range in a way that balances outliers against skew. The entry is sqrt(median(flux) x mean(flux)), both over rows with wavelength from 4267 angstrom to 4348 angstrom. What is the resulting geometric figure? 0.91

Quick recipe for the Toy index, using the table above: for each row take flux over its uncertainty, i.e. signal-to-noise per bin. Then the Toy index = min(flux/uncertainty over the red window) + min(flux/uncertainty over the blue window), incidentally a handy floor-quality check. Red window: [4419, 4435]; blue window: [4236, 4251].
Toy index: 15.1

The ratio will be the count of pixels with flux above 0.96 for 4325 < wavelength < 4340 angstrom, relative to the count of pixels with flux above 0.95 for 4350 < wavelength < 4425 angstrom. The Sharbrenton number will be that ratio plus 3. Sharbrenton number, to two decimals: 3.06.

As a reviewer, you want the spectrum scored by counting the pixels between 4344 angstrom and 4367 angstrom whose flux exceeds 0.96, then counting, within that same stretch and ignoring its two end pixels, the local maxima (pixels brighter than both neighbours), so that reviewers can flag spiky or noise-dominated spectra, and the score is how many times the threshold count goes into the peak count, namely 0.4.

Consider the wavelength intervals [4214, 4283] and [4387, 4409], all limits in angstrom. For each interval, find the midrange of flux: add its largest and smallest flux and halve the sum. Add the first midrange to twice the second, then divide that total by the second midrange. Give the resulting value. 2.92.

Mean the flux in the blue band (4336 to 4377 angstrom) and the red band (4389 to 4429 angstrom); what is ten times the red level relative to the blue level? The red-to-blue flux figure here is 10.4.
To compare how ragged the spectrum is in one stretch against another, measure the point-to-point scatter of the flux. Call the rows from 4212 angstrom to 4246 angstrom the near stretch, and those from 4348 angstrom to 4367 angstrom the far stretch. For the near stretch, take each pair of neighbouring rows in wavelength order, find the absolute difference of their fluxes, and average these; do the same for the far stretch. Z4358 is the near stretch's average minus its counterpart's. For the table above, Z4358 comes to -0.15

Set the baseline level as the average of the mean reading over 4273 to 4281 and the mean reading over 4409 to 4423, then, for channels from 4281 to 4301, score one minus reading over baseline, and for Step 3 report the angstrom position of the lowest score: 4287.83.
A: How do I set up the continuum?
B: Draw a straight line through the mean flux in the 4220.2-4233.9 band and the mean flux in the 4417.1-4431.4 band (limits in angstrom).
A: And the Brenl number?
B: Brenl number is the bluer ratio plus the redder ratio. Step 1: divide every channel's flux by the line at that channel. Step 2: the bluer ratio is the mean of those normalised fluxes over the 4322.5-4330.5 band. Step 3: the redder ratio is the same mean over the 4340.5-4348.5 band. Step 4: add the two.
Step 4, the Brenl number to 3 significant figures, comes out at 1.90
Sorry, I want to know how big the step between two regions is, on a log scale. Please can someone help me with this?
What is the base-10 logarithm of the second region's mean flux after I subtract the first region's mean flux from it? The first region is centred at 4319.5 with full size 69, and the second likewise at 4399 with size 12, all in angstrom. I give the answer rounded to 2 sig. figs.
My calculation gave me -0.89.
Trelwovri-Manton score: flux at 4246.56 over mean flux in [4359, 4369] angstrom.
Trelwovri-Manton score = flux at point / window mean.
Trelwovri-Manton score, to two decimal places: 0.74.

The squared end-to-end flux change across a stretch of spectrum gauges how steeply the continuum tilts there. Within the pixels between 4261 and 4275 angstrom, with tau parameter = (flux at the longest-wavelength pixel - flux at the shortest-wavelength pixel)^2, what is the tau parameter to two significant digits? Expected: 0.021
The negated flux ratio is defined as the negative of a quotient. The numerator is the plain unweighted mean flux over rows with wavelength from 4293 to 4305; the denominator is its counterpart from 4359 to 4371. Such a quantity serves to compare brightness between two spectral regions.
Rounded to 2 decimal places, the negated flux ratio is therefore -0.77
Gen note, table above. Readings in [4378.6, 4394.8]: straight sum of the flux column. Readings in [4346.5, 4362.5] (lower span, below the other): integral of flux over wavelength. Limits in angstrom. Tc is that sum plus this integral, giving 24.2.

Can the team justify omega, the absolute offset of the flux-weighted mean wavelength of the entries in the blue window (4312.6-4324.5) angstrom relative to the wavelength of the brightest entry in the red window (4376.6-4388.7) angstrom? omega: 58.9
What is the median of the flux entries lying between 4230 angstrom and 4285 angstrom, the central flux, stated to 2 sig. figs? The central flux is 0.93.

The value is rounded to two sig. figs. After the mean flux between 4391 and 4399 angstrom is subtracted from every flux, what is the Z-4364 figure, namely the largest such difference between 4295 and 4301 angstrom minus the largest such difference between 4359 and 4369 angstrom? -0.67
